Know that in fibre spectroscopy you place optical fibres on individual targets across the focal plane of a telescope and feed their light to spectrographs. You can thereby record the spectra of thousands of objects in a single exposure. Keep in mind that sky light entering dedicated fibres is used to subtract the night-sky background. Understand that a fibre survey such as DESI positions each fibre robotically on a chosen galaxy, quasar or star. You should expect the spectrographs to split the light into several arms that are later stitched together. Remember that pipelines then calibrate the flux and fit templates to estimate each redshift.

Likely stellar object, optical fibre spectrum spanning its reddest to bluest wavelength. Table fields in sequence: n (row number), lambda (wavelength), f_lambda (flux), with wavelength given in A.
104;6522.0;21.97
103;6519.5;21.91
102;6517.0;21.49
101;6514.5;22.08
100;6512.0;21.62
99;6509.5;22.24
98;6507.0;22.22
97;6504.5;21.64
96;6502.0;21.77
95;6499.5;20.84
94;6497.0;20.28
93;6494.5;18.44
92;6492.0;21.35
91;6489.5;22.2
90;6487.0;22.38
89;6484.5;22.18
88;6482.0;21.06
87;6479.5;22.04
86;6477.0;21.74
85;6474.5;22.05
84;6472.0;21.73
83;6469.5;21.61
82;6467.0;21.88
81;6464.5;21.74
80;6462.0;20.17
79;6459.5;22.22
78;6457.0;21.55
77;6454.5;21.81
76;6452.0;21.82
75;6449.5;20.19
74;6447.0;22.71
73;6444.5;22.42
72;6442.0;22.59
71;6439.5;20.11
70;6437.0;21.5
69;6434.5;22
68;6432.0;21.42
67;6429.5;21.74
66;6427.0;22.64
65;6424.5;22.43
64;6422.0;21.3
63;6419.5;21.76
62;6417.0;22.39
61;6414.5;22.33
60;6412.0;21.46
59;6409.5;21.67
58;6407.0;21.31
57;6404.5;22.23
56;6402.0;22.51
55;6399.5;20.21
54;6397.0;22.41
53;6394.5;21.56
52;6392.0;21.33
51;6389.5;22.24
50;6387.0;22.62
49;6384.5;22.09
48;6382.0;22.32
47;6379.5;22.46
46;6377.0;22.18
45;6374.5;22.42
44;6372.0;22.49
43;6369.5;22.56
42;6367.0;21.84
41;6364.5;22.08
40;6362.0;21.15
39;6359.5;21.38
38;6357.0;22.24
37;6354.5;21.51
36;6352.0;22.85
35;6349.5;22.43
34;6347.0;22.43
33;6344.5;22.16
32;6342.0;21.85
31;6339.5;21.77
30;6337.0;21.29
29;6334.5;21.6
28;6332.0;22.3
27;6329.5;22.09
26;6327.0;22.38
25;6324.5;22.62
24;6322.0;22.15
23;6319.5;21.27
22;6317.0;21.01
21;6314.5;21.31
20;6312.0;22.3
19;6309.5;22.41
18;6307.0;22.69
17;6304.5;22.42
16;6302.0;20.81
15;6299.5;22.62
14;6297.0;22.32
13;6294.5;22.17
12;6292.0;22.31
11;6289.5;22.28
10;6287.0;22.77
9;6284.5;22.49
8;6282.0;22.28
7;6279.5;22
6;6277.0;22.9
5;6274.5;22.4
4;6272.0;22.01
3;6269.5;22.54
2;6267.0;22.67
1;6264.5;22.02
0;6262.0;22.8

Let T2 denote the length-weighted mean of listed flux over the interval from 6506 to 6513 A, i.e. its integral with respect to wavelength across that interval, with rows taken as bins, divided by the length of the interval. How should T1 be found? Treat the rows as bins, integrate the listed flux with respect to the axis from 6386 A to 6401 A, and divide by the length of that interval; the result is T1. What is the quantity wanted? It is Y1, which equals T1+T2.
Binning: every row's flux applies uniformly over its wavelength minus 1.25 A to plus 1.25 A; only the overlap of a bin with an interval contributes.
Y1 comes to 43.8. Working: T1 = 21.7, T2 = 22.0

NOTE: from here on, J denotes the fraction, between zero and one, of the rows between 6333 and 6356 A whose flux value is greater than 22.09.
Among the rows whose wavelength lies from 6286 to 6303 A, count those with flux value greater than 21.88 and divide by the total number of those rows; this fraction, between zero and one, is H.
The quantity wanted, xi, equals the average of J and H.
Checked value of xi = 0.65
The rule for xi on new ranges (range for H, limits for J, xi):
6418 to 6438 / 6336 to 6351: 0.44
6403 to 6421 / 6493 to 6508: 0.30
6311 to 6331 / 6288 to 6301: 0.81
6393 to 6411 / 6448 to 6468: 0.28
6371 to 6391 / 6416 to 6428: 0.80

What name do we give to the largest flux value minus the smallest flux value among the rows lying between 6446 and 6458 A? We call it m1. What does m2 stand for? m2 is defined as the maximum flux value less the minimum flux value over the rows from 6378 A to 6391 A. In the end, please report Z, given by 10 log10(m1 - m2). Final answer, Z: 3.0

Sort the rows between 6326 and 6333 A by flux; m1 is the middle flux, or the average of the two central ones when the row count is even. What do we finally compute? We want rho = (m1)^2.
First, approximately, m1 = 22.3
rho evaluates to 497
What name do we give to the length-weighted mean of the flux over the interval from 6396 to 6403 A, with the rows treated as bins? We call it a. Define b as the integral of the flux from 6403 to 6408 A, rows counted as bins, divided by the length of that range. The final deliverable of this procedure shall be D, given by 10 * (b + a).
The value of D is 435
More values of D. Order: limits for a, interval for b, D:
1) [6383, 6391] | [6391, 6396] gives 438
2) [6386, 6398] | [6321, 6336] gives 442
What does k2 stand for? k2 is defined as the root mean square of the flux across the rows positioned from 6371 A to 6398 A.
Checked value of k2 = 22.2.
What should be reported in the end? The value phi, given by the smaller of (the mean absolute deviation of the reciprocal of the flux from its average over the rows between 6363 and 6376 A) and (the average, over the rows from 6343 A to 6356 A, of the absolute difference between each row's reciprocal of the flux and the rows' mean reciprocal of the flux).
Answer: 0.0005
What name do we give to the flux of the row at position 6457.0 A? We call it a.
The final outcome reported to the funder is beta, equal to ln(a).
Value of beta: 3.070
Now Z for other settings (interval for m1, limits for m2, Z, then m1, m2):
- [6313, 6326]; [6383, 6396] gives -4.9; 1.61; 1.3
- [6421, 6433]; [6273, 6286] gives -3.6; 1.34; 0.9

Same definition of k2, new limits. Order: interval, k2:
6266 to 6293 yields 22.4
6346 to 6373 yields 22.1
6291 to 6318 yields 22.0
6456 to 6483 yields 21.6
